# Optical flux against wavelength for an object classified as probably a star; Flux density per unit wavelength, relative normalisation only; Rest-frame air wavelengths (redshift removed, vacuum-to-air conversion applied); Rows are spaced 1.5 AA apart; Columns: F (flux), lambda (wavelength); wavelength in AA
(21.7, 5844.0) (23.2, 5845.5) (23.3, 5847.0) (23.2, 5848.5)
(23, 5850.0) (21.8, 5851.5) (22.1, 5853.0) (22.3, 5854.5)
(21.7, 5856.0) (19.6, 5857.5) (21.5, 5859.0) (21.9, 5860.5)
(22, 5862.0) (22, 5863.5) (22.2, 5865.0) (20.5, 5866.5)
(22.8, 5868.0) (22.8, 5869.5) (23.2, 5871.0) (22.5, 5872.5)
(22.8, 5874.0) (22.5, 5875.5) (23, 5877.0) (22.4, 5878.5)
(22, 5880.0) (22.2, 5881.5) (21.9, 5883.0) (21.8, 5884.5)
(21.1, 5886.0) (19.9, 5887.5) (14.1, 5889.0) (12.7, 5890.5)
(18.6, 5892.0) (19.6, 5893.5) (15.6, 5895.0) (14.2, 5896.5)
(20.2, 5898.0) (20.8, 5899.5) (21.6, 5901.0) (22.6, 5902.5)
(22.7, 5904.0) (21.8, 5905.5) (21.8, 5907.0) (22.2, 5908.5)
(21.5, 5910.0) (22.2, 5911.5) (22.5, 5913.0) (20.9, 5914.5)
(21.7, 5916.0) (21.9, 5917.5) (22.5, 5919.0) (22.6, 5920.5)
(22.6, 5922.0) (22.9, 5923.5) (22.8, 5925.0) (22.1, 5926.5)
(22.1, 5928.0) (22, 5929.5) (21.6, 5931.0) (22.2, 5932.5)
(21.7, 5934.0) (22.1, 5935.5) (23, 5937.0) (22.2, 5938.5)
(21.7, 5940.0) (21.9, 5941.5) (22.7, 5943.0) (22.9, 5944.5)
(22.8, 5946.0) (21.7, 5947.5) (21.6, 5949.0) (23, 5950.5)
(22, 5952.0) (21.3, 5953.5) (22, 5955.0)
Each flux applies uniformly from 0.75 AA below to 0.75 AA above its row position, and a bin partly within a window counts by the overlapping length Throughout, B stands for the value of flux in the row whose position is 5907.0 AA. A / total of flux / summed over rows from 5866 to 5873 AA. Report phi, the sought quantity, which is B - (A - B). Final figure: -68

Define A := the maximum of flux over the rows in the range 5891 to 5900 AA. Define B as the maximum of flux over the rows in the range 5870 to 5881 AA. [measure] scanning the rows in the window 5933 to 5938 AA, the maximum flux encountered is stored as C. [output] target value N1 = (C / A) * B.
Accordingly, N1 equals 25.7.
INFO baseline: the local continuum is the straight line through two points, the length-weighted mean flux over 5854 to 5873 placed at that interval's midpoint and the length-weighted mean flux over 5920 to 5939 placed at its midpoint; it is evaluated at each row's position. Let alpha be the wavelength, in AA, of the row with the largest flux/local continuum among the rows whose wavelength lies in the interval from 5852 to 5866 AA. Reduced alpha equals 5854.5 AA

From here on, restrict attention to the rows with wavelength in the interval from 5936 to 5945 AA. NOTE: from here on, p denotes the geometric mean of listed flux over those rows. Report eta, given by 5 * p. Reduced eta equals 112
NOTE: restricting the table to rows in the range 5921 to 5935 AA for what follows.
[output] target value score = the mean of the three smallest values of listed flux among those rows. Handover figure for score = 21.8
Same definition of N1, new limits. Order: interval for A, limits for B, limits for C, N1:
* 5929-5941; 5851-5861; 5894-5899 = 19.6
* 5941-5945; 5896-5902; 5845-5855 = 22.0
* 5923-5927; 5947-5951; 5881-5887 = 22.3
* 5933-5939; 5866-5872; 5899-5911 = 22.9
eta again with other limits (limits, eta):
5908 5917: 109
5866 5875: 112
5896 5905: 101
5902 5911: 110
